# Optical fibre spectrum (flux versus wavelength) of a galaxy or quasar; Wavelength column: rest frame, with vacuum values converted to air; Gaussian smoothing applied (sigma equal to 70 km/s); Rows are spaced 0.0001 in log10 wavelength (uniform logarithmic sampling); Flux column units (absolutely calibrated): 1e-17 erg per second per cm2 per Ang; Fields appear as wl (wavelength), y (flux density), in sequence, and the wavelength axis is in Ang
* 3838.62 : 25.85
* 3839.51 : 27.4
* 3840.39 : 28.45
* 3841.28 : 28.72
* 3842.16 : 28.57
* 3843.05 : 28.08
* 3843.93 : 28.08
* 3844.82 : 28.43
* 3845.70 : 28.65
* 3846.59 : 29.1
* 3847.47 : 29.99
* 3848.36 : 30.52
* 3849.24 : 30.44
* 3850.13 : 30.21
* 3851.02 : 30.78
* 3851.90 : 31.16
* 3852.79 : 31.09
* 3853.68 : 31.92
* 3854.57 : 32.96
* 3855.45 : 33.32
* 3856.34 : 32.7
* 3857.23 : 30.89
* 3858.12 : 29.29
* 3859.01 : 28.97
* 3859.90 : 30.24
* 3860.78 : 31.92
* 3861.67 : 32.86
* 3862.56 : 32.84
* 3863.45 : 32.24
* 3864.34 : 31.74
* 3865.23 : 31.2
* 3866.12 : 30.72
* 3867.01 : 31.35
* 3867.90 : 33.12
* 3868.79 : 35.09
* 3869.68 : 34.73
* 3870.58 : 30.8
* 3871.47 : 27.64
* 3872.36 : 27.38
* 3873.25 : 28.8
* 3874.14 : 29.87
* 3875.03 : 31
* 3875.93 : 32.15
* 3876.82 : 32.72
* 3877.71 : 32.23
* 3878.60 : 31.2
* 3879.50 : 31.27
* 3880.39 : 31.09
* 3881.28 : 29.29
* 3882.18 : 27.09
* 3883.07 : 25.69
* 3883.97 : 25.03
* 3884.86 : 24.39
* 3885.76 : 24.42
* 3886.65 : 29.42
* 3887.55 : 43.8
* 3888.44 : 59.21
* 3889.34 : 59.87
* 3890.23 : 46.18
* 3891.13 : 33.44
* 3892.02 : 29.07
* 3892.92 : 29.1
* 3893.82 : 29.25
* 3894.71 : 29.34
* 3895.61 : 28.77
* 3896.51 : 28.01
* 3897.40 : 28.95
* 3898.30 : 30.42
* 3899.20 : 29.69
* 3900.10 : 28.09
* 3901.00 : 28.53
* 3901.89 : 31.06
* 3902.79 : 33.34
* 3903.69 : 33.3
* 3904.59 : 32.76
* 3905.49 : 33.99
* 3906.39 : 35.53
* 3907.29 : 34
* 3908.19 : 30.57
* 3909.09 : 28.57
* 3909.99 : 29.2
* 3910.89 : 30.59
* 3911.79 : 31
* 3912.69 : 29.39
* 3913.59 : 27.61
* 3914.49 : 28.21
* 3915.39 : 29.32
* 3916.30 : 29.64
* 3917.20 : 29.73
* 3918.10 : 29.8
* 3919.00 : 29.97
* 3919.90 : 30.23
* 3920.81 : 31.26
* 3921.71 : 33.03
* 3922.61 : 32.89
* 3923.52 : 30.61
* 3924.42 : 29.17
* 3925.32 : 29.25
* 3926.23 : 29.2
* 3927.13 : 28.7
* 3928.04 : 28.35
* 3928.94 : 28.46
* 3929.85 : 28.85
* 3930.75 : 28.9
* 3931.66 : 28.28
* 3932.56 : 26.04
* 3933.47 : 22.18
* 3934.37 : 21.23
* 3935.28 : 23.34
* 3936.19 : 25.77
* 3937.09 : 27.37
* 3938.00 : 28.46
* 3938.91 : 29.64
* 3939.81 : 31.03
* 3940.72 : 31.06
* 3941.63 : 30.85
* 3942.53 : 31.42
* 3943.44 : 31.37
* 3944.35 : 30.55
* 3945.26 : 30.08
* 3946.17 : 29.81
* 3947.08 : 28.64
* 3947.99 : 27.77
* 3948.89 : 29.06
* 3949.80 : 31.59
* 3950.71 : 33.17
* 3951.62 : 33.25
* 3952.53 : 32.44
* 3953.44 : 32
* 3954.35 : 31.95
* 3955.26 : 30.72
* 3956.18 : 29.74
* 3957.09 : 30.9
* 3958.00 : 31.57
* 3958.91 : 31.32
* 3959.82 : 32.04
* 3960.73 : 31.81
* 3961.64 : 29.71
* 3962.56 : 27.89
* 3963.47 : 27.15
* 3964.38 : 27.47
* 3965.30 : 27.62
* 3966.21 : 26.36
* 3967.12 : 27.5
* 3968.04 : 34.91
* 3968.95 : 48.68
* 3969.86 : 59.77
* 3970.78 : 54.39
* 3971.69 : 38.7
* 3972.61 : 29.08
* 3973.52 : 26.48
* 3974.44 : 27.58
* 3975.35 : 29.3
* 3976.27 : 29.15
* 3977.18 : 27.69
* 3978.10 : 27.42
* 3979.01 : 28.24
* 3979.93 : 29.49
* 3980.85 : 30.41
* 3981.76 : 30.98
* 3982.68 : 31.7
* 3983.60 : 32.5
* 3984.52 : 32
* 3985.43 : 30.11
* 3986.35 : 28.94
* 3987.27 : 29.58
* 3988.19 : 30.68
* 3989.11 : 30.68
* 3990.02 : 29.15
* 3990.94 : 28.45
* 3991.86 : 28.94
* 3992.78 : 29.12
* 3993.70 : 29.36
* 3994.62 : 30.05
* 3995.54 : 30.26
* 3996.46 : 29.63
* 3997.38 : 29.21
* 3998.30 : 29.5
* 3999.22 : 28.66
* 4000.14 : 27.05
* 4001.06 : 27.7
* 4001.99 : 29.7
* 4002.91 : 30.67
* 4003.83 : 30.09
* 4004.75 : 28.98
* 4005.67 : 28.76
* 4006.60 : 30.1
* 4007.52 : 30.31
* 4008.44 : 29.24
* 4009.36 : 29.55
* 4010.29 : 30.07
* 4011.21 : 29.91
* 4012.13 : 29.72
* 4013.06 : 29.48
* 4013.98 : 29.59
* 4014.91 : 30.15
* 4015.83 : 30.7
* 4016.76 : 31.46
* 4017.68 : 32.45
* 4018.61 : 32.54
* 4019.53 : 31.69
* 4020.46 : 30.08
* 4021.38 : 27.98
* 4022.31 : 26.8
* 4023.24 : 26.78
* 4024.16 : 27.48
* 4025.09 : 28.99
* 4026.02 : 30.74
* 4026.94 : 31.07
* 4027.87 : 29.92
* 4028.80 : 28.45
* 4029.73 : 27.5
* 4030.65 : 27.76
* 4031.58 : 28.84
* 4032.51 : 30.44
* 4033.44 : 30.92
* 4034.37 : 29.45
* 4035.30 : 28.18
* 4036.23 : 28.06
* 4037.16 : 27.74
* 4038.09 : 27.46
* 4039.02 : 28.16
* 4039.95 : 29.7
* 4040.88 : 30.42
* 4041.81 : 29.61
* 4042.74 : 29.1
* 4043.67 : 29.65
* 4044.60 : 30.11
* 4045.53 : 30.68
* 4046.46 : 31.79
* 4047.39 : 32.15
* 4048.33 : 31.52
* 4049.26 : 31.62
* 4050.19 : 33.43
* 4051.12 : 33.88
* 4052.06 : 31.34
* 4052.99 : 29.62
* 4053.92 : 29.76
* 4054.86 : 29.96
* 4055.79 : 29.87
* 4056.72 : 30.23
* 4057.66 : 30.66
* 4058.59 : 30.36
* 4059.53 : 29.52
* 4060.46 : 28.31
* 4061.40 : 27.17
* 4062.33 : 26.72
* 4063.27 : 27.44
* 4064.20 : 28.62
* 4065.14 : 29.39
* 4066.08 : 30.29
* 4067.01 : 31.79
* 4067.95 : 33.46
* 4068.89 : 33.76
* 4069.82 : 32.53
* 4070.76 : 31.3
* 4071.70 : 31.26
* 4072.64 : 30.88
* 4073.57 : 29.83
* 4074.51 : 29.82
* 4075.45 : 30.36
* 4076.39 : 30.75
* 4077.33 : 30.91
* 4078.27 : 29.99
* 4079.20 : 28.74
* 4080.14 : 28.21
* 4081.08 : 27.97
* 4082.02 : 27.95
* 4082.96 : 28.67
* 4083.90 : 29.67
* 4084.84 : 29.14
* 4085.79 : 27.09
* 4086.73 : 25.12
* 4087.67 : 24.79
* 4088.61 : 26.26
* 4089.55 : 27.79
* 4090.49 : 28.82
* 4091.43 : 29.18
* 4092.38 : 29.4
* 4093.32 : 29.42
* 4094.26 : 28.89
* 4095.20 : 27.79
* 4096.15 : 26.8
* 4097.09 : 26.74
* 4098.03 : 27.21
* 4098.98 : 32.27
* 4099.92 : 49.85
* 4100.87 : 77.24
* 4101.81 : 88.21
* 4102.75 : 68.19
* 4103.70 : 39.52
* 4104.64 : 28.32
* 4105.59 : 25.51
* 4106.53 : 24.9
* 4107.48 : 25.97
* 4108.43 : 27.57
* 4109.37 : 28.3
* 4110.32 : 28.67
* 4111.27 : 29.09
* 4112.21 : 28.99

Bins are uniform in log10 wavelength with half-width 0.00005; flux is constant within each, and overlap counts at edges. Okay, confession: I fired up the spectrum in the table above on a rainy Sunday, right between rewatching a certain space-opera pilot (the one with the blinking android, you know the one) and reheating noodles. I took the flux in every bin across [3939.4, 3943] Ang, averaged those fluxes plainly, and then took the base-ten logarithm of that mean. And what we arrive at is 1.493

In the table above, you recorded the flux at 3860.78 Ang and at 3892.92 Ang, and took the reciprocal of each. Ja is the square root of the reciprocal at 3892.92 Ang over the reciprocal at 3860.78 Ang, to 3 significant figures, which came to 1.05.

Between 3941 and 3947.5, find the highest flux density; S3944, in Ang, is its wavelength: 3942.53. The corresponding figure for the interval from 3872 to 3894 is 3889.34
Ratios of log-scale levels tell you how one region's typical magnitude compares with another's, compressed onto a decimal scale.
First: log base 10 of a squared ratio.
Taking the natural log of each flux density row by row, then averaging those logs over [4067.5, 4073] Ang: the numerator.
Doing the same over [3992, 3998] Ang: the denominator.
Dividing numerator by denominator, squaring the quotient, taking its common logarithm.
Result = 0.021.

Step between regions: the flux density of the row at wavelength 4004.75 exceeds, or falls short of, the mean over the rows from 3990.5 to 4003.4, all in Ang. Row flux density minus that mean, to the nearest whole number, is 0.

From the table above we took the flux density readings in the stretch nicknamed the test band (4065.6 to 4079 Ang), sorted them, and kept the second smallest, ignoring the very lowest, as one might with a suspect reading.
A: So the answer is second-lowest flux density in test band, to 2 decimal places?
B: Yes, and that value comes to 29.83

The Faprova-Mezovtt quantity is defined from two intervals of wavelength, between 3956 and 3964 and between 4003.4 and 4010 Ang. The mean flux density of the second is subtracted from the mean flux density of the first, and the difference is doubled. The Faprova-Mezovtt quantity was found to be 1.3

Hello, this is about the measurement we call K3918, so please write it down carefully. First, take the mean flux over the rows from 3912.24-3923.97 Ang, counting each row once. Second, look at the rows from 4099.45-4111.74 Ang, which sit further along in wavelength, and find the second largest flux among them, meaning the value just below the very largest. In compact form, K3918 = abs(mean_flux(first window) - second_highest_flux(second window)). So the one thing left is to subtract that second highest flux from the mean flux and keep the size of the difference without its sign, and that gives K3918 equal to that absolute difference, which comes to 47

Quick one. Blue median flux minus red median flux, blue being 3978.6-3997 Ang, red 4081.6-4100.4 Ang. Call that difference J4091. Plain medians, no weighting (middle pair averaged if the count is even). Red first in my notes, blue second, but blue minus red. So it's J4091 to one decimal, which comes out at 1.5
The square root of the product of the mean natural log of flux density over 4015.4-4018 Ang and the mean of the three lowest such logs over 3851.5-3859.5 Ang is 3.42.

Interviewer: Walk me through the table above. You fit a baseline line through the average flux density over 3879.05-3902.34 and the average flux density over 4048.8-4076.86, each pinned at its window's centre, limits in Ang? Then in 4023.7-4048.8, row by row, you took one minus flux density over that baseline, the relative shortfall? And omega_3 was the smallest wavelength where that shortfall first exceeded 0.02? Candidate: 4024.16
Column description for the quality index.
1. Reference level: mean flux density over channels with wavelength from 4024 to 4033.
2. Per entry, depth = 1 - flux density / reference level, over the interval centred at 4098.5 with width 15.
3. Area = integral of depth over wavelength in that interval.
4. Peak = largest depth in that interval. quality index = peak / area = -0.023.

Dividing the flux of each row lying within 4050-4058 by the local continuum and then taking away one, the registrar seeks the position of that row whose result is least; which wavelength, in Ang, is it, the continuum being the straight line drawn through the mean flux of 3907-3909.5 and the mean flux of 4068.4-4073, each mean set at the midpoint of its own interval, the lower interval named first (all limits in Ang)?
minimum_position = 4052.99 Ang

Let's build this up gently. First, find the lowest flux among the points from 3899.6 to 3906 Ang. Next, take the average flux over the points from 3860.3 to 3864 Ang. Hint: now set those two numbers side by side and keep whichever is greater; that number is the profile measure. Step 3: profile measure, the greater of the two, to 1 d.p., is 32.5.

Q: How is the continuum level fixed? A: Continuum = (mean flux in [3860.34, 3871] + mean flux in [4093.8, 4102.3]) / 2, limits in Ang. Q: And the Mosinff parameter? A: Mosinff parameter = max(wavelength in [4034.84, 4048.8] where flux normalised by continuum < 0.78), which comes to 4042.74 Ang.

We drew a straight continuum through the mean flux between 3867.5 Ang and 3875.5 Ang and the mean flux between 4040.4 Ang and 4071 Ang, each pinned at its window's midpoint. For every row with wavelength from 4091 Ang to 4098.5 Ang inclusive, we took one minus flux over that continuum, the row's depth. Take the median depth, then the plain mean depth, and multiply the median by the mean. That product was 0.005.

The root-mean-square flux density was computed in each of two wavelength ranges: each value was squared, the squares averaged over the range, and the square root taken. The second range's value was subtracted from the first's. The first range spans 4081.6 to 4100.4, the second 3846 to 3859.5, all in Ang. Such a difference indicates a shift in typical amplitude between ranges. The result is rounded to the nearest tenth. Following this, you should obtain -1.3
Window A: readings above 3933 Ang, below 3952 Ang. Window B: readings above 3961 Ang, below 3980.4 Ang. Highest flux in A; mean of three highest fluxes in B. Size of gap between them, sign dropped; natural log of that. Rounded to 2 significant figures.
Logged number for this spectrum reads 3.0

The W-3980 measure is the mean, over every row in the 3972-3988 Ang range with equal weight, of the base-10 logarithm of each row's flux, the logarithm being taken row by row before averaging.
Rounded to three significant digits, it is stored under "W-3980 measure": 1.47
